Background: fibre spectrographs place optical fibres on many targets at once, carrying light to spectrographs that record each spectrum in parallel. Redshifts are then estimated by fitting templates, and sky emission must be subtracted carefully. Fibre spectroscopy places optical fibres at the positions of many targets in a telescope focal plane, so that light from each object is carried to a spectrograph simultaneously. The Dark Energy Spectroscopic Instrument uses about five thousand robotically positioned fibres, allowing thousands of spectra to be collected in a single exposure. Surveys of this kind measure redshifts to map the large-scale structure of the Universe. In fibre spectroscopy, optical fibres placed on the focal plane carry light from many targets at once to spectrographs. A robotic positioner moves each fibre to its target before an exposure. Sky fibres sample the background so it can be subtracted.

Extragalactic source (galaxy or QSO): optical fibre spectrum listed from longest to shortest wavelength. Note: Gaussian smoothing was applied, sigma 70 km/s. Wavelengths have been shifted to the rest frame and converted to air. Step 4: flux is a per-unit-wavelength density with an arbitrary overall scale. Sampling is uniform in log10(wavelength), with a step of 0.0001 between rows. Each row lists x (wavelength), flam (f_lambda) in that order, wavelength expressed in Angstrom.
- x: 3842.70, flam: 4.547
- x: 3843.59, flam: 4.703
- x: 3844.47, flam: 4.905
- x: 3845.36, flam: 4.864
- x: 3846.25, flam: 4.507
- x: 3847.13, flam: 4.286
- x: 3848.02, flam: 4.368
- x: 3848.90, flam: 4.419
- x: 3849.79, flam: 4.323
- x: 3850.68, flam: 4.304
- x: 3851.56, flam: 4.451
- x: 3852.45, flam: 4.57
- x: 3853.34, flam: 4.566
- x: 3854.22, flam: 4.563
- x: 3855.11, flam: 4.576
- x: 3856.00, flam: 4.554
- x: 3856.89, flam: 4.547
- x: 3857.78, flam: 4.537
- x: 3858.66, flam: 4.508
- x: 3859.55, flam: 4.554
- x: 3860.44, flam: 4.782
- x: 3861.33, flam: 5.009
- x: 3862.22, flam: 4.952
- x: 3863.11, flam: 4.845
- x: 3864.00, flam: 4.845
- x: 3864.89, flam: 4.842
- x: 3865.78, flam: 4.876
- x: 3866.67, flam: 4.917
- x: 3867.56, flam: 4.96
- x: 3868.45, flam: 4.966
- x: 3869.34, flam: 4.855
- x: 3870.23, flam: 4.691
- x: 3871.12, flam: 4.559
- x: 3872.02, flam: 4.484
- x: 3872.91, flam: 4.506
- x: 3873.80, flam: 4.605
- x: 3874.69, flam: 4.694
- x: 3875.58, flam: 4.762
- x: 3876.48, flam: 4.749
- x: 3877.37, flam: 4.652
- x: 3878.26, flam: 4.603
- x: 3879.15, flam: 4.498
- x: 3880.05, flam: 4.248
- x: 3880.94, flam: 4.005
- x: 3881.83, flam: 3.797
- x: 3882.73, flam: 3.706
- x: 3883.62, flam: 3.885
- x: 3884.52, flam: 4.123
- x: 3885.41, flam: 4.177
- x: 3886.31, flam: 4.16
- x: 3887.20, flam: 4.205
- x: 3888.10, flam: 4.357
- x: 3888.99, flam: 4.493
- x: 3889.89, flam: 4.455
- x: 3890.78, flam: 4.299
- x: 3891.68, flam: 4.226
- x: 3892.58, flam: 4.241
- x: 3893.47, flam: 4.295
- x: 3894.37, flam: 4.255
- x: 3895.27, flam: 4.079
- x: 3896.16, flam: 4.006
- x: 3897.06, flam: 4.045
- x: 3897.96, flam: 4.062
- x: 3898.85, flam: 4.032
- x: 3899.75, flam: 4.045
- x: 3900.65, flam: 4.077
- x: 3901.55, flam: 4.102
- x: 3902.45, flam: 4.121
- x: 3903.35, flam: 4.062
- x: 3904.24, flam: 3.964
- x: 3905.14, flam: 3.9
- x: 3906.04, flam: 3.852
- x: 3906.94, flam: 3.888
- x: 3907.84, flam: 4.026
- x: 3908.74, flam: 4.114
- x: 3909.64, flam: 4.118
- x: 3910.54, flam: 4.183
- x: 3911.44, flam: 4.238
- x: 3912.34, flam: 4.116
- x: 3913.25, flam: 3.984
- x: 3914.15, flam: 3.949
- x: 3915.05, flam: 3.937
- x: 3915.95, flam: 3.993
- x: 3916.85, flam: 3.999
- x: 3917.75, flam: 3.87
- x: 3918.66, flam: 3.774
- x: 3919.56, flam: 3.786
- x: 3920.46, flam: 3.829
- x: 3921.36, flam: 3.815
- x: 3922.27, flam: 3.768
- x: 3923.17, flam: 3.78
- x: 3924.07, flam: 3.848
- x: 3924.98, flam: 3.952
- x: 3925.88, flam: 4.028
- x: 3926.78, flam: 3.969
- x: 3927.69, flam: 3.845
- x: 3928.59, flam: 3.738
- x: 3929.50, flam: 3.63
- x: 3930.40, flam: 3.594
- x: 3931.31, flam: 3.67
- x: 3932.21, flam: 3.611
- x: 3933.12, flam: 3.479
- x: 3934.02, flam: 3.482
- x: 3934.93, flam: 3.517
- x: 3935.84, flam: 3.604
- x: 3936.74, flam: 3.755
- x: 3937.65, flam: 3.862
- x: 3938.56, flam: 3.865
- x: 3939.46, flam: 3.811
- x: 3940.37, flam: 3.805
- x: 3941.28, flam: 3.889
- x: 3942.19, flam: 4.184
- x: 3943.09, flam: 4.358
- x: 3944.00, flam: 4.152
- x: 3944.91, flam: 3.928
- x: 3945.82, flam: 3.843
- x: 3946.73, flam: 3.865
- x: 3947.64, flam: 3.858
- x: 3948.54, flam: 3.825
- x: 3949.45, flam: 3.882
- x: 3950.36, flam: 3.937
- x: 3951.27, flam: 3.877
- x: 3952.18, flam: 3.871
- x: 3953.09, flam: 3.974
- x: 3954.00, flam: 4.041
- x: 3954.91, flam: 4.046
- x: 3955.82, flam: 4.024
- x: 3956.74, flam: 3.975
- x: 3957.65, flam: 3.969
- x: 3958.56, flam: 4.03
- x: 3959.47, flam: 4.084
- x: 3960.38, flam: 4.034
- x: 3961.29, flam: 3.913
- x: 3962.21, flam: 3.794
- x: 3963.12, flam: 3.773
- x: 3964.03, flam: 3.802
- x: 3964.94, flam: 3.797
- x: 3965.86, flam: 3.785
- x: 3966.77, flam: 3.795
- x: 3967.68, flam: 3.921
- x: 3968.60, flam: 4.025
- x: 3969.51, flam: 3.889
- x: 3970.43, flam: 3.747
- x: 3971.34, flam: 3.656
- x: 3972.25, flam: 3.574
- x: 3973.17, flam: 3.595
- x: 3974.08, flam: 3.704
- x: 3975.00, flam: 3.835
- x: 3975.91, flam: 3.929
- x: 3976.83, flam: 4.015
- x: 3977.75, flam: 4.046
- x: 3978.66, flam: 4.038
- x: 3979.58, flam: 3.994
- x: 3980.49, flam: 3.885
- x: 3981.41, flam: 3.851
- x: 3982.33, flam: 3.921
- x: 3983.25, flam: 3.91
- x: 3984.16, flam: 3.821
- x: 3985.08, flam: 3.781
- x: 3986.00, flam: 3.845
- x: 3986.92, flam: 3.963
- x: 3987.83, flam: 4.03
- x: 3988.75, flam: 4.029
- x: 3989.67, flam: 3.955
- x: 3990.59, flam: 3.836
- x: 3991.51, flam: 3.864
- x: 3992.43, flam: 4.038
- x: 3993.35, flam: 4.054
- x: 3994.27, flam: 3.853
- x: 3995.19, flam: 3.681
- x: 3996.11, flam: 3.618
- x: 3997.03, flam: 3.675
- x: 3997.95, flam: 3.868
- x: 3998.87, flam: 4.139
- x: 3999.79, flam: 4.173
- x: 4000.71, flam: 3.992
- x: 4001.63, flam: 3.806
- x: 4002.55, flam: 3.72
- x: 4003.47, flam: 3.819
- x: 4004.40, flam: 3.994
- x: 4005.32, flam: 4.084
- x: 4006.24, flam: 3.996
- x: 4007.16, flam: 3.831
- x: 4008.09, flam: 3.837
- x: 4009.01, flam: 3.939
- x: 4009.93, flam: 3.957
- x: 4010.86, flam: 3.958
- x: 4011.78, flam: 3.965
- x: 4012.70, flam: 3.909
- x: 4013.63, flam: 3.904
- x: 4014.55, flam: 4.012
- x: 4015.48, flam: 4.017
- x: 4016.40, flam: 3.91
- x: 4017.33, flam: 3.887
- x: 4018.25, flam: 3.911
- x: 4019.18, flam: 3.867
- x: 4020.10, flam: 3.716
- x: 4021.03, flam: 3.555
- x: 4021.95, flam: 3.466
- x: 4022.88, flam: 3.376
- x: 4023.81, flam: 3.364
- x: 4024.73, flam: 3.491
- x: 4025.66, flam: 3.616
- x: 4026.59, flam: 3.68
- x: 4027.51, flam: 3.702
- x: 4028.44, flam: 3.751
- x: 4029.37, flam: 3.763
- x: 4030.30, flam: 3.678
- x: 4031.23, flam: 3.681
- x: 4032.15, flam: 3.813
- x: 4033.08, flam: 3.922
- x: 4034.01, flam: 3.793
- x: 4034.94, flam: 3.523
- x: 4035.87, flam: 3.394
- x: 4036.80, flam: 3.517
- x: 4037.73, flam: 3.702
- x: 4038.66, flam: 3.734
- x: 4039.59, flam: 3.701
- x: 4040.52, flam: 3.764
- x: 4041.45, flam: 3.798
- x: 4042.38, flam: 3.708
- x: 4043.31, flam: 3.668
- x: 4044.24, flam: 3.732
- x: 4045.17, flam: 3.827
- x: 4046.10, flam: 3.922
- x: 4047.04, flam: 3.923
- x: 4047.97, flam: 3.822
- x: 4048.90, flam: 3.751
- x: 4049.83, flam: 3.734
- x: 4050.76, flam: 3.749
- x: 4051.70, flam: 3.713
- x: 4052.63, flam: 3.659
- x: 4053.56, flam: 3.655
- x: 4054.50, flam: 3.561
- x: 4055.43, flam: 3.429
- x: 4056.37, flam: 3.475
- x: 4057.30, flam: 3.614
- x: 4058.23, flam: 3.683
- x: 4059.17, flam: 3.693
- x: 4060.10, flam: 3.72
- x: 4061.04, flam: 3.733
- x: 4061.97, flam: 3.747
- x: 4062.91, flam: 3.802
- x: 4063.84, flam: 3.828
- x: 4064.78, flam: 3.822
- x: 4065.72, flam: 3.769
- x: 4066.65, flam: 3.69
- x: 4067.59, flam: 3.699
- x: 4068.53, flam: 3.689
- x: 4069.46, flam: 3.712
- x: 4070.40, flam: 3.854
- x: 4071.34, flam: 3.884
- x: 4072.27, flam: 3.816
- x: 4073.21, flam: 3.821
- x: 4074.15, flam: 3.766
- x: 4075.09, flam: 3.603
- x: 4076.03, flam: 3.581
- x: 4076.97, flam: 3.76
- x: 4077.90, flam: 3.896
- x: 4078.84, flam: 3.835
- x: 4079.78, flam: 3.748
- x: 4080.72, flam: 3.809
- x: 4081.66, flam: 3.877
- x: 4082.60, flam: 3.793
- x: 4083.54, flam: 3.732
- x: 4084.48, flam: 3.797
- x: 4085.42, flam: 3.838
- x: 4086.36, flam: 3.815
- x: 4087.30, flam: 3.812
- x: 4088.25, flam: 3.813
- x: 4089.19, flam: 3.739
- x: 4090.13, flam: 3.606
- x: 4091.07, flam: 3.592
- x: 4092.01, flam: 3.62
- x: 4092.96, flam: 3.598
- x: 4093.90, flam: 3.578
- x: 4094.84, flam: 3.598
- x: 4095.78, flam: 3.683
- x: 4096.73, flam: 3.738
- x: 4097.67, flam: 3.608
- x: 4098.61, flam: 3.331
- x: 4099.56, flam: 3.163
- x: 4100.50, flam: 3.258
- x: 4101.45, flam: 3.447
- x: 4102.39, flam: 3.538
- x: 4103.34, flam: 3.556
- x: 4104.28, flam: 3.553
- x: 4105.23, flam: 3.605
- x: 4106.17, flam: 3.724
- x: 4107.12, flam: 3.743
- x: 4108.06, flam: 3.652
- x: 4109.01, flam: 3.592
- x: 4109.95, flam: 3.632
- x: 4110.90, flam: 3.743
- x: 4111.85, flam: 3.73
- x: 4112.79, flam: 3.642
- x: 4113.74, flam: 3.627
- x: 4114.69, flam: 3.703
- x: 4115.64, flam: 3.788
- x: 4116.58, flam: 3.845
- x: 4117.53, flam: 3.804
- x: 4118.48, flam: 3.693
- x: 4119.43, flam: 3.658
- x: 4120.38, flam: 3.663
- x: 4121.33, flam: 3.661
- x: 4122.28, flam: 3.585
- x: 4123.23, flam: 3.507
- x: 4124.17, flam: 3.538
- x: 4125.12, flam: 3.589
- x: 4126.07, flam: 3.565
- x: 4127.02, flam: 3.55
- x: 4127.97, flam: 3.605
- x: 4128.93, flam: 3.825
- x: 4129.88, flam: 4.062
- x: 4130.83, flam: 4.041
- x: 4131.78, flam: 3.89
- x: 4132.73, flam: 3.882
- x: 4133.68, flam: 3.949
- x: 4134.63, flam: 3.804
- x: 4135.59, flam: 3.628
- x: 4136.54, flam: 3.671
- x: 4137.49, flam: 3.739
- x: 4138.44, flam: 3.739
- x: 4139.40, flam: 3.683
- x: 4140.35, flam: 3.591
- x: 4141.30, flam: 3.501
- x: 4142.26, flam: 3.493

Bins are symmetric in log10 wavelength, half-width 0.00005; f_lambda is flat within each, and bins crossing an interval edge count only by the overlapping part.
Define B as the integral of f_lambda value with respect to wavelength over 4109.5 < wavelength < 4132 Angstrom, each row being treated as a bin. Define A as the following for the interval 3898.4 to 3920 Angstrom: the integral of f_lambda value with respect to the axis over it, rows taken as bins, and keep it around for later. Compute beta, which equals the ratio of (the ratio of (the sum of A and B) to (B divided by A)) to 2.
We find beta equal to 88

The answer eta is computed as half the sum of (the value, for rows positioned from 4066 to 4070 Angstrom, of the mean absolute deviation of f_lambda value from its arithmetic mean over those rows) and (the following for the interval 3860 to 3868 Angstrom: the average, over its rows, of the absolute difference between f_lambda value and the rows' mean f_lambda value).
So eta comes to 0.03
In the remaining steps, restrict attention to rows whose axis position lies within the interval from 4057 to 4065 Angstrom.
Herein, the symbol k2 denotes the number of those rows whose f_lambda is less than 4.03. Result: 9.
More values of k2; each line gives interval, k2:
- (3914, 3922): 9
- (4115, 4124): 9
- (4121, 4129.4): 9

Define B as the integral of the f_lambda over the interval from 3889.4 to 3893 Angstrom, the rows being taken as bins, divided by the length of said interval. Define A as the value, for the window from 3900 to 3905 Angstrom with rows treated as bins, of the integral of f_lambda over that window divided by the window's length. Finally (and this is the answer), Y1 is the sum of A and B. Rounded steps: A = 4.1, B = 4.3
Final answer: 8.36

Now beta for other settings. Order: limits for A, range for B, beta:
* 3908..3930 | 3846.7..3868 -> 81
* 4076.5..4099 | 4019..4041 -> 86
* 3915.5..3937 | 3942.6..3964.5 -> 78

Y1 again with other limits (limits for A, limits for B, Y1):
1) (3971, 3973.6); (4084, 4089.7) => 7.40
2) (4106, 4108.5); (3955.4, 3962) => 7.70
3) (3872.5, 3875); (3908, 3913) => 8.74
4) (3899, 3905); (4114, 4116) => 7.77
